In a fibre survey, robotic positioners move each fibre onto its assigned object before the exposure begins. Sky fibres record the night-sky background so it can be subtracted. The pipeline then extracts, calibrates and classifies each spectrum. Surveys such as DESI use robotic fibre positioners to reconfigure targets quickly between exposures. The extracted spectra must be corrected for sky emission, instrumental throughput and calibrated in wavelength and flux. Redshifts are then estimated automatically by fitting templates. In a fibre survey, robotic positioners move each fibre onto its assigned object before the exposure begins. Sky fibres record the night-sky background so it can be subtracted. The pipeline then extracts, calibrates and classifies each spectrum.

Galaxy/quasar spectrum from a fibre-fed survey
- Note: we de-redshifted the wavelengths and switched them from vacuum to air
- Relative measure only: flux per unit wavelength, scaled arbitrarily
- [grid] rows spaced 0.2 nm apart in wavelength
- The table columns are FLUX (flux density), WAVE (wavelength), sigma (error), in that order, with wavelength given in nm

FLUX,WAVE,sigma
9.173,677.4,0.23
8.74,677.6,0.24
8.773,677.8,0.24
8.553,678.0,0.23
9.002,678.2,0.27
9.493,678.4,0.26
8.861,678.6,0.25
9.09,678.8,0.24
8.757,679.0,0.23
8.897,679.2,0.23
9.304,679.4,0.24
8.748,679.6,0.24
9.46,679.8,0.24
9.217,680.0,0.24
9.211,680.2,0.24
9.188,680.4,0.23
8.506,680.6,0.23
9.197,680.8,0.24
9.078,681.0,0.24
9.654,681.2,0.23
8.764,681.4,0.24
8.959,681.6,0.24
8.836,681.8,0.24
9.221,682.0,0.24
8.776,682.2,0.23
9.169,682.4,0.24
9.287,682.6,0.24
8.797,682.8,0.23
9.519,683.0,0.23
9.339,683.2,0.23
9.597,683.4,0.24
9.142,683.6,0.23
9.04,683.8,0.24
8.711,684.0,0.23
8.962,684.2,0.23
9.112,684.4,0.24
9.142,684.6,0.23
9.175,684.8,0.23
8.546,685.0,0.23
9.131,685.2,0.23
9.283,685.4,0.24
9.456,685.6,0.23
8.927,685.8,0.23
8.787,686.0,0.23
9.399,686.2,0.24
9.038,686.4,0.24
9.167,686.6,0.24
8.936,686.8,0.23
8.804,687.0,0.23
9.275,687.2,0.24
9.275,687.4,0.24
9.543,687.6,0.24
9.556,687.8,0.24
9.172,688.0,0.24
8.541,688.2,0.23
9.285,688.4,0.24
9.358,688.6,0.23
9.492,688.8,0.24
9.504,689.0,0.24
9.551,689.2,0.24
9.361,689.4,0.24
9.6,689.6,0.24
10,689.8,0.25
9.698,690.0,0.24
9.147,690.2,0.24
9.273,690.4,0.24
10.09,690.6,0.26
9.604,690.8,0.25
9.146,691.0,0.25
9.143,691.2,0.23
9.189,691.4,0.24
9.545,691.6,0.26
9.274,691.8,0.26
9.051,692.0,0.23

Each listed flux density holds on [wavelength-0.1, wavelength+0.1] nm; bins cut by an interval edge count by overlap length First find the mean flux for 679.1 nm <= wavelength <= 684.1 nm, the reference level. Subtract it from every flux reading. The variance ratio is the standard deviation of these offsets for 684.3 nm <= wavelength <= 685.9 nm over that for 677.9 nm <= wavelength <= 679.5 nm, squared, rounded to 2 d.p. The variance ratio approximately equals 0.80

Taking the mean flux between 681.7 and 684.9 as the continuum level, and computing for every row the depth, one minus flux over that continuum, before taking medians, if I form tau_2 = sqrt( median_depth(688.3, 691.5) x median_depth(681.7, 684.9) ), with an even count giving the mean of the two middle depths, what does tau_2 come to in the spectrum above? 0.010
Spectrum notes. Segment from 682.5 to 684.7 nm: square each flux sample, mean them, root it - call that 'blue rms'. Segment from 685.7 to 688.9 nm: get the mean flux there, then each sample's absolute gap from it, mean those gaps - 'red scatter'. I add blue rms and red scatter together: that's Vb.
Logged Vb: 9.39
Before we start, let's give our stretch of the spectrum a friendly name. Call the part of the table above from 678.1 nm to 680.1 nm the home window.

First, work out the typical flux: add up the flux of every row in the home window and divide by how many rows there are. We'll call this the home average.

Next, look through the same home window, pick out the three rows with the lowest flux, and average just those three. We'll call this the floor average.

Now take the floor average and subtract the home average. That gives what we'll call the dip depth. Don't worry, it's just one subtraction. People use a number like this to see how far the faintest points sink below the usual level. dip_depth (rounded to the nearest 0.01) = -0.29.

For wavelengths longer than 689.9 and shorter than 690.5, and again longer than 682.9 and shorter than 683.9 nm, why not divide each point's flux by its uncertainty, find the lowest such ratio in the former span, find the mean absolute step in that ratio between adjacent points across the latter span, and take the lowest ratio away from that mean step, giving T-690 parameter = -37.18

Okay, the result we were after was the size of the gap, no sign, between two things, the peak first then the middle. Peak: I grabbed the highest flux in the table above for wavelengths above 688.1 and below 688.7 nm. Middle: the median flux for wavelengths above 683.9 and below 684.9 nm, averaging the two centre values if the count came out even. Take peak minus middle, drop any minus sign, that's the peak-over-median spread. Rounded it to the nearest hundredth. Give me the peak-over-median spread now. 0.25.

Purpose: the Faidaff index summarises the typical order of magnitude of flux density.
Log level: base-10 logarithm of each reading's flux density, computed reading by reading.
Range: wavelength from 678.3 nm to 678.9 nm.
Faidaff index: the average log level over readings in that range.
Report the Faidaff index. 0.961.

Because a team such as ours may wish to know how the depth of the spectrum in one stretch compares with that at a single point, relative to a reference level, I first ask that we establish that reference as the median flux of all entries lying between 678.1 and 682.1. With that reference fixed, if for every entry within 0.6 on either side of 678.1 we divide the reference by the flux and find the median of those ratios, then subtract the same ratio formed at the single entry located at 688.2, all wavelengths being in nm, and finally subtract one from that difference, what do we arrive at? -1.03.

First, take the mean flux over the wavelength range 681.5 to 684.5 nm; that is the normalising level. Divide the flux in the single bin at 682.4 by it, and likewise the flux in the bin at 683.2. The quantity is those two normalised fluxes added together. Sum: 2.03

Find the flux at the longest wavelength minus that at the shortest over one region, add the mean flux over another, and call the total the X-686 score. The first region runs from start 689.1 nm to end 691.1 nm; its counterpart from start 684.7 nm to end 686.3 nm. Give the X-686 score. 8.68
